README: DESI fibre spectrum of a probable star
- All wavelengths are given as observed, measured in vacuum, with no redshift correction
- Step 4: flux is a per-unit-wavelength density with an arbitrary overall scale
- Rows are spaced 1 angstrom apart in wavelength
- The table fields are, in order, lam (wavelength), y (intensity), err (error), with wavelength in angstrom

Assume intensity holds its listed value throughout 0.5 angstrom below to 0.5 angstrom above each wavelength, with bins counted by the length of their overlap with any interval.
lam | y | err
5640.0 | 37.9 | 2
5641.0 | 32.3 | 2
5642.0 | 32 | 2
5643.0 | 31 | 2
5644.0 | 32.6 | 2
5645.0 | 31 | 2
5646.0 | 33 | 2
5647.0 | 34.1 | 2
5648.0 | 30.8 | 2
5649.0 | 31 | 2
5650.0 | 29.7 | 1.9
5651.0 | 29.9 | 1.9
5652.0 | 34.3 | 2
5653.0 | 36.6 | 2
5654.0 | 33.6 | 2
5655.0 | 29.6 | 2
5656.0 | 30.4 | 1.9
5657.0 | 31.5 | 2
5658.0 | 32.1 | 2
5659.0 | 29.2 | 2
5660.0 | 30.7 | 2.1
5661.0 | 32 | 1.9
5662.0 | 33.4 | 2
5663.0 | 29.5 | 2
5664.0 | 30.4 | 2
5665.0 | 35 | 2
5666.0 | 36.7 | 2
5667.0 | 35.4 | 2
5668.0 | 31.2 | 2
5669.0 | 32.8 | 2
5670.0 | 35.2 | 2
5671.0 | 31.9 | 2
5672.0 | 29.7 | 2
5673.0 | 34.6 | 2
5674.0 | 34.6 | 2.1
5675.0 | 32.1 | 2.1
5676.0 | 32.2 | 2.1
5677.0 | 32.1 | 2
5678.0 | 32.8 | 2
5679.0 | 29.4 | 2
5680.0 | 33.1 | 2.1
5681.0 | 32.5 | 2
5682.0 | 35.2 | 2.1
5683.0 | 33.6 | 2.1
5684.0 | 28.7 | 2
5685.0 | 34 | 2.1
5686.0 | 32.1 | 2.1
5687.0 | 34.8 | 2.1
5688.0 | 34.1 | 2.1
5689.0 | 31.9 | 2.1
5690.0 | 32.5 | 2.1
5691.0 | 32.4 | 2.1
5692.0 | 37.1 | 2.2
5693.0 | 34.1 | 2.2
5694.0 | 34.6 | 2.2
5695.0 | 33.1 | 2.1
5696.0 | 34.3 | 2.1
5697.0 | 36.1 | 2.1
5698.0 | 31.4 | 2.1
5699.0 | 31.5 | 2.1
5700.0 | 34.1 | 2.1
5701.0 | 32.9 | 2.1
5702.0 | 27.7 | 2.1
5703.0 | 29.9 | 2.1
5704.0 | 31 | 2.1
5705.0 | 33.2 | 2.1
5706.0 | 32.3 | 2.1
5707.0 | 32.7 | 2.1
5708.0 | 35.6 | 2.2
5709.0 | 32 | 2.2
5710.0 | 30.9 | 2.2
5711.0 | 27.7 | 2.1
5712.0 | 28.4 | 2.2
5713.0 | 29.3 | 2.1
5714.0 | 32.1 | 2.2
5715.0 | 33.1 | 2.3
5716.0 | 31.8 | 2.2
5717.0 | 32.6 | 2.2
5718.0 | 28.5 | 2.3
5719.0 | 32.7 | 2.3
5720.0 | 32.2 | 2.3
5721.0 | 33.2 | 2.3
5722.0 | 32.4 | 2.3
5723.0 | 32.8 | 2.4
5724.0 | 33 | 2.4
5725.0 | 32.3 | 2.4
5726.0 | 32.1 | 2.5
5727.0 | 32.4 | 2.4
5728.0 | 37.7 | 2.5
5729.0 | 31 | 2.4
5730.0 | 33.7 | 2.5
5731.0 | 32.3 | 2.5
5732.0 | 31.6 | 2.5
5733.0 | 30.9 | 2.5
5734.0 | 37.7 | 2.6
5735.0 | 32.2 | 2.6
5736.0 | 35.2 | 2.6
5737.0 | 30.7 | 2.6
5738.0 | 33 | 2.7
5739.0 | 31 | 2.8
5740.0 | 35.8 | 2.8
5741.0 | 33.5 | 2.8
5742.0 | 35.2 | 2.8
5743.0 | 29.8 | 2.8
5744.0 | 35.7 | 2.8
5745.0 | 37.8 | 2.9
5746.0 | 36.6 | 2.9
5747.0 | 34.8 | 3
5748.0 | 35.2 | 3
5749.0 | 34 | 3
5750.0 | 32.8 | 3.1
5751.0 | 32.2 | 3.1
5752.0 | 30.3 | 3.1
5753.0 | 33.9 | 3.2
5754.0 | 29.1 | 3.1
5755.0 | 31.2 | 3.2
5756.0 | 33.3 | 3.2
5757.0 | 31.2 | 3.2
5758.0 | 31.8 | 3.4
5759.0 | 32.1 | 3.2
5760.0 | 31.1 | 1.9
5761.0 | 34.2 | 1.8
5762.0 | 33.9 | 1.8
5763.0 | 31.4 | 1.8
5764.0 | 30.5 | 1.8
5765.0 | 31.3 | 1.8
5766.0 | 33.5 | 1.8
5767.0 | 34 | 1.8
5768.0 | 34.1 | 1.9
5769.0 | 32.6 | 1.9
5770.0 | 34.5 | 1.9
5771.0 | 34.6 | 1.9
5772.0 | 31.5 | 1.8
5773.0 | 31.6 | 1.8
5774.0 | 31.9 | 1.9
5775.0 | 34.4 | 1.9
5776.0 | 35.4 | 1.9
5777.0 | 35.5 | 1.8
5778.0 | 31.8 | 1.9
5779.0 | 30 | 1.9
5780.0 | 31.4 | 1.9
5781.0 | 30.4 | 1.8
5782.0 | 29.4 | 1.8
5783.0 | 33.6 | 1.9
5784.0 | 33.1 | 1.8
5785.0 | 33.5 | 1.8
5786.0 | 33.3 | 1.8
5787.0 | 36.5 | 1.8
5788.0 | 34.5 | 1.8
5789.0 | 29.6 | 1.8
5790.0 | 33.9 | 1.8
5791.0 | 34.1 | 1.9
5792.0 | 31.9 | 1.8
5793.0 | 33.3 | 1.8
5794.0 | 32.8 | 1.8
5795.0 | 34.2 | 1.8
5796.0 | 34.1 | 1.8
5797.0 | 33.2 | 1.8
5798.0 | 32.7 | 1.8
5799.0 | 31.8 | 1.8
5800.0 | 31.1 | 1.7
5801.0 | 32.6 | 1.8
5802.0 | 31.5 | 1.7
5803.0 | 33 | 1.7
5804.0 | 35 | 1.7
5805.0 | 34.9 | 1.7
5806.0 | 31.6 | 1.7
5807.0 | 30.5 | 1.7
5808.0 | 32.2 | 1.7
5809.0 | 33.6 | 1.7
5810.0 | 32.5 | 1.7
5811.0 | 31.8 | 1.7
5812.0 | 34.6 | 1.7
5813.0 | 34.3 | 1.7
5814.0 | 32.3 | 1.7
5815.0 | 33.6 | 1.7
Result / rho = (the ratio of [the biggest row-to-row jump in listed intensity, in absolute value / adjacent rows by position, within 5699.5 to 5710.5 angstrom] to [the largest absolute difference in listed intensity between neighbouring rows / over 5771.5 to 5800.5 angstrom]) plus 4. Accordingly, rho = 5.1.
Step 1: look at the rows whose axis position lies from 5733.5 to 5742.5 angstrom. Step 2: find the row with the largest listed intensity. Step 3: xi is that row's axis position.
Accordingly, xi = 5734.0 angstrom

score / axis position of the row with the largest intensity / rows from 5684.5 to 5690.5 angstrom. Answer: 5687.0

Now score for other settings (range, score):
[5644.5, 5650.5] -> 5647.0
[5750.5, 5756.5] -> 5753.0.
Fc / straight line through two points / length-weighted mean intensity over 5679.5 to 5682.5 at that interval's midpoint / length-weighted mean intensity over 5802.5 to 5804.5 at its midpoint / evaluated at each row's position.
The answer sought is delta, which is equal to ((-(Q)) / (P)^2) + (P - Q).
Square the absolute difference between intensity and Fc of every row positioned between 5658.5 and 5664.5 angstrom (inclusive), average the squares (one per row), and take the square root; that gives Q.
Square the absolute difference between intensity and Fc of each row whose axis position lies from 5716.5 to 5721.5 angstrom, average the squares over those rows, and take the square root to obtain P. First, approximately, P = 2.5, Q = 3.0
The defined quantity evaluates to -1.0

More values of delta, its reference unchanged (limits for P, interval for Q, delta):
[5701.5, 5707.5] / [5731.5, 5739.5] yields 0.4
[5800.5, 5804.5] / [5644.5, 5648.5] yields -1.0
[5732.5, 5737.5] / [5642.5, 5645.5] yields 0.4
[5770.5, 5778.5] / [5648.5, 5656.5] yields -2.1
